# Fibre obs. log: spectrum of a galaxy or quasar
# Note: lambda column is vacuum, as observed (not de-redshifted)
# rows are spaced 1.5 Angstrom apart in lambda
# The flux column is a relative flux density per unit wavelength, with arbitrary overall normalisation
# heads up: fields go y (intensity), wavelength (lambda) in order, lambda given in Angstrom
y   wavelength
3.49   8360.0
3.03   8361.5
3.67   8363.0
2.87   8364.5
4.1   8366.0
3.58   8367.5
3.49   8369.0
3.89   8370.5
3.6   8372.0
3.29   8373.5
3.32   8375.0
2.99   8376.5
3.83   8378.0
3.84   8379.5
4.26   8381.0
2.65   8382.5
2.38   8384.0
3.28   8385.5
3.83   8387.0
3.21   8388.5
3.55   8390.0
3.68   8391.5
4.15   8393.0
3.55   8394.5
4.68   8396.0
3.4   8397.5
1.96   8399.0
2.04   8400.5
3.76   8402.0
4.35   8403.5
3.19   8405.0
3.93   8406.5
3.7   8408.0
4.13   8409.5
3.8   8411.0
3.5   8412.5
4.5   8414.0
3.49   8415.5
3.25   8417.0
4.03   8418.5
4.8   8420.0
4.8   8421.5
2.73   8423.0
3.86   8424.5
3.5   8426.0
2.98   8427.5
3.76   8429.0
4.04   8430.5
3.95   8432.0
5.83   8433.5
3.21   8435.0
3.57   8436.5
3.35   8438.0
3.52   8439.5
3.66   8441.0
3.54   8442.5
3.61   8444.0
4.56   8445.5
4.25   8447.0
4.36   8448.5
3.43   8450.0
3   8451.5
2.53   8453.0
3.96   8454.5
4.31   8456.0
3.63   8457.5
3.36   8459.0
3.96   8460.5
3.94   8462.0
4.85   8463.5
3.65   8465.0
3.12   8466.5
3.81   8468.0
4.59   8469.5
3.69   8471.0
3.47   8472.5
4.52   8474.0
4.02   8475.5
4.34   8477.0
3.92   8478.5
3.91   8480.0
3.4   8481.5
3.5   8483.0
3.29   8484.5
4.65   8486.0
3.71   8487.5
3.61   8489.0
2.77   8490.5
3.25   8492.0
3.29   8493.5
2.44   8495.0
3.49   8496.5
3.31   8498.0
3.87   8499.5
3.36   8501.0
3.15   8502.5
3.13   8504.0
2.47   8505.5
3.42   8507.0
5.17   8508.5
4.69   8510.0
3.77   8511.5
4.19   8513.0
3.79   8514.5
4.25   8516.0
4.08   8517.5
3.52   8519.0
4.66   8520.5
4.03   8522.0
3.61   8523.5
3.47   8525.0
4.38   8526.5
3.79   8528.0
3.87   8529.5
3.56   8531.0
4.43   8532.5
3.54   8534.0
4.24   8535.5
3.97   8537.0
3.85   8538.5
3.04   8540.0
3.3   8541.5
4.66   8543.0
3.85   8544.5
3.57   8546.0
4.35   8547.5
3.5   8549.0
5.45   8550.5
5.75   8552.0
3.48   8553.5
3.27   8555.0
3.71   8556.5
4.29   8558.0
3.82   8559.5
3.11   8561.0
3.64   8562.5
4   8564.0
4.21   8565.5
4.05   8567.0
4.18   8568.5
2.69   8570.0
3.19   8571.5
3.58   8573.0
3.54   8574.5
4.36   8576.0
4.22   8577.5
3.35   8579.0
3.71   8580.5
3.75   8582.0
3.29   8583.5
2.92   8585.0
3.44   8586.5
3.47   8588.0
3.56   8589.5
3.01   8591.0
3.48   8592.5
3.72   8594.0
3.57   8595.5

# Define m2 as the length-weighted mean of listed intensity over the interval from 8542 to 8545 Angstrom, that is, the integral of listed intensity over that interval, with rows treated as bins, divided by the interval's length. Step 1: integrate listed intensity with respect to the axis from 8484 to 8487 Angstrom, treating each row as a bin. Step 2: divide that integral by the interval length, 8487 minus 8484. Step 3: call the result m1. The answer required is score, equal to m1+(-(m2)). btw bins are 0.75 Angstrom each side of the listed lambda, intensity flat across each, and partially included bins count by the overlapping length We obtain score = -0.20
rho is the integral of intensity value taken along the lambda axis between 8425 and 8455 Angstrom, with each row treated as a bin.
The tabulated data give 112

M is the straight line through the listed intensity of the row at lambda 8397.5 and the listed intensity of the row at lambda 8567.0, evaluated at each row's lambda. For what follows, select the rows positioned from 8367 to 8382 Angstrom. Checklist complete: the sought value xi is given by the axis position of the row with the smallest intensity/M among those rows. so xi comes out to 8376.5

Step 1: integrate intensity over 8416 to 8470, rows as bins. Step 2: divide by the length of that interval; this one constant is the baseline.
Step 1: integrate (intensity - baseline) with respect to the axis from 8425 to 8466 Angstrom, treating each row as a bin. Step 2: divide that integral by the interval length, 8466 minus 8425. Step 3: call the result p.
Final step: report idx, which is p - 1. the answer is -1.02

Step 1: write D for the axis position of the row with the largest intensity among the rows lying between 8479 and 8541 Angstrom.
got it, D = 8508.5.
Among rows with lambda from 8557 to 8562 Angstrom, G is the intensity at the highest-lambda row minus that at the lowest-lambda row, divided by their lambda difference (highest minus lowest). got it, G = -0.39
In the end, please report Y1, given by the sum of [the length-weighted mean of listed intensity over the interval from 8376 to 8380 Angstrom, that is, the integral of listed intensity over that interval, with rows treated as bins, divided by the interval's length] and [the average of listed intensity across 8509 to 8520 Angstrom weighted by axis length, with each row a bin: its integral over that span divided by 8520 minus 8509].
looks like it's 7.65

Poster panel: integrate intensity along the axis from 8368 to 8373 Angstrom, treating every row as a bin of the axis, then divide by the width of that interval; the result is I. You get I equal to 3.64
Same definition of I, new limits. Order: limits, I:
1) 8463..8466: 4.11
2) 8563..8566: 4.06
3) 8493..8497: 3.03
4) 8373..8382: 3.57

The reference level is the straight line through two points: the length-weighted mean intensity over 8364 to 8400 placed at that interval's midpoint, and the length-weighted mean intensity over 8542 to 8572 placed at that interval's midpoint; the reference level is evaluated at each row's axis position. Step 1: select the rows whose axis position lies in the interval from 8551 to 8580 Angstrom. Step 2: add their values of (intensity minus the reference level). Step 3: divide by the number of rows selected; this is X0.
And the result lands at -0.1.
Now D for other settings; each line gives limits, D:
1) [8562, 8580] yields 8576.0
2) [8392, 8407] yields 8396.0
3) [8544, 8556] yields 8552.0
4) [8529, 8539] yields 8532.5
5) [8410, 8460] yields 8433.5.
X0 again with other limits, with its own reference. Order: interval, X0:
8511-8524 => 0.2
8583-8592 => -0.7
